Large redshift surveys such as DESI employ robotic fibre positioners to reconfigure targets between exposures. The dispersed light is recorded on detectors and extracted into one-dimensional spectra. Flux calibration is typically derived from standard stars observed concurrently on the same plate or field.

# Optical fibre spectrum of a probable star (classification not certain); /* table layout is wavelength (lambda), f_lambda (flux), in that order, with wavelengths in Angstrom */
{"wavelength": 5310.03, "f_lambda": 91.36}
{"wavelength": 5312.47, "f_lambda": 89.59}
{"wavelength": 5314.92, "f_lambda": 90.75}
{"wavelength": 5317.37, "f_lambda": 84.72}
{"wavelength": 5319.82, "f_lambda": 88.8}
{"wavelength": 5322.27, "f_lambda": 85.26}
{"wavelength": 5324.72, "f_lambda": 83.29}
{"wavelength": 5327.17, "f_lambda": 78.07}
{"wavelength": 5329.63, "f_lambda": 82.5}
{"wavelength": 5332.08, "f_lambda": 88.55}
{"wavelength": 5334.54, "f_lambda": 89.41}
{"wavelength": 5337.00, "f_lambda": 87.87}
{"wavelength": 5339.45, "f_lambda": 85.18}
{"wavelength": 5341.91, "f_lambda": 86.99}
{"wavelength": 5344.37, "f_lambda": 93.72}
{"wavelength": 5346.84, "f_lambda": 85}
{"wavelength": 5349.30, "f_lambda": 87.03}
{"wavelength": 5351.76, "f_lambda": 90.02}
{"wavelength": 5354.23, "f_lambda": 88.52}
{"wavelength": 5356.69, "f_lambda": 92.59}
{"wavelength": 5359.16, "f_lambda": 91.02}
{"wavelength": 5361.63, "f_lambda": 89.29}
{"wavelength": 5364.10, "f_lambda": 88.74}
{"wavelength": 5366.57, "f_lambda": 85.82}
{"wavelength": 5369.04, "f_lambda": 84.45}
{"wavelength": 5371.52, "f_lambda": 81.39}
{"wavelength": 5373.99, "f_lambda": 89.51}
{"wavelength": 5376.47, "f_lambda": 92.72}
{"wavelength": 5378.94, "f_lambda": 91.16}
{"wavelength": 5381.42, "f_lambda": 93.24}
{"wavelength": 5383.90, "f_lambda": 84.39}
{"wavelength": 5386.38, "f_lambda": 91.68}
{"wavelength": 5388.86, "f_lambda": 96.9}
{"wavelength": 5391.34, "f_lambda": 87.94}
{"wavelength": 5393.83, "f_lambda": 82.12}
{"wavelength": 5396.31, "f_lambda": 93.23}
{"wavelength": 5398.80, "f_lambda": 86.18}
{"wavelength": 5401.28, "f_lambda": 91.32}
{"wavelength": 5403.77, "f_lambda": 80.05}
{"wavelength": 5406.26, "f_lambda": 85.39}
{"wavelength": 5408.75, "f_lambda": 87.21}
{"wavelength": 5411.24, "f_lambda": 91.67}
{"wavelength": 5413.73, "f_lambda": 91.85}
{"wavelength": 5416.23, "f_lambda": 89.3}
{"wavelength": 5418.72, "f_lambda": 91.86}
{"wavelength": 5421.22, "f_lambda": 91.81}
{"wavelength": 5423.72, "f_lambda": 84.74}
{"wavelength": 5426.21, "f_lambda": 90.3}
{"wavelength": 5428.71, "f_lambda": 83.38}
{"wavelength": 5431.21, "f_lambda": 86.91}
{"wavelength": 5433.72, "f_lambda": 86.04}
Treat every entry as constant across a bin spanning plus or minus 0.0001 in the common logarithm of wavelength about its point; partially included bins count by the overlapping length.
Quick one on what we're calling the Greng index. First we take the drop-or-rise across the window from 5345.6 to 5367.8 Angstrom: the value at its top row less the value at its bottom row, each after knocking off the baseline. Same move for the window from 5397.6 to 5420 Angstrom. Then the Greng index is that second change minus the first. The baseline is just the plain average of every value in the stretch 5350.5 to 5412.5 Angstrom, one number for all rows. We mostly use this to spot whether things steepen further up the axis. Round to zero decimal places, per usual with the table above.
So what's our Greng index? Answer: 5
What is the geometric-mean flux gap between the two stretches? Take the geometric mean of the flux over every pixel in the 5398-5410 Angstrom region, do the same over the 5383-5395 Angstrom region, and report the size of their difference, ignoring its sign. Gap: 2.5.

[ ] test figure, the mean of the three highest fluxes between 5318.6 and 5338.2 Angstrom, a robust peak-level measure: 88.9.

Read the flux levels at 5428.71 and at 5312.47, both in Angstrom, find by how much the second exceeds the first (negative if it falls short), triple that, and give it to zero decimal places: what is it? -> 19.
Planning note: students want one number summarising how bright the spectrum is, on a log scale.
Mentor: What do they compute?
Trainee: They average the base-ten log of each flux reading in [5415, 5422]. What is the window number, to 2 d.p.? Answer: 1.96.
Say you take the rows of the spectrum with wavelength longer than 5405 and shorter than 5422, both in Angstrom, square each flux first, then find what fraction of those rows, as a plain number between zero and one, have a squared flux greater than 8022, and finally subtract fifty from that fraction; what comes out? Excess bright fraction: -49.4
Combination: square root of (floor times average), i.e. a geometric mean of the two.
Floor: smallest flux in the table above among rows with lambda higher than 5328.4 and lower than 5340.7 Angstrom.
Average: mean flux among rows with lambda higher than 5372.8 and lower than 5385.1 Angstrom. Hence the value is 86.3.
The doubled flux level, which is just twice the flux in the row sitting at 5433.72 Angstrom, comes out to 172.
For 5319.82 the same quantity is 178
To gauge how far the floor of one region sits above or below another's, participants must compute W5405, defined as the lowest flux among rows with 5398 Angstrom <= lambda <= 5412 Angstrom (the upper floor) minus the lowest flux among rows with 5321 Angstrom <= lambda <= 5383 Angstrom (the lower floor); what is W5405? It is 2.0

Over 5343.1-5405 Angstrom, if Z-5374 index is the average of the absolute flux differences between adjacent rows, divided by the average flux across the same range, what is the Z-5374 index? 0.055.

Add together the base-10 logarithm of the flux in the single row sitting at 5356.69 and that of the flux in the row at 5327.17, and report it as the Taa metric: 3.86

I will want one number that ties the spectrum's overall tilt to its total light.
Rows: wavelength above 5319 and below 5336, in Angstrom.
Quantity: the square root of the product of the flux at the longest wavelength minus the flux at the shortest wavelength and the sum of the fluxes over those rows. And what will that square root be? 19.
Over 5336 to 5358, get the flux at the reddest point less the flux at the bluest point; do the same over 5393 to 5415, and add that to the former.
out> 14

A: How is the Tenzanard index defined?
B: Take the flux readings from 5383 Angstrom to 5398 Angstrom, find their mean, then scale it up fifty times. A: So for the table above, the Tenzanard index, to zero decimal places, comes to 4469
